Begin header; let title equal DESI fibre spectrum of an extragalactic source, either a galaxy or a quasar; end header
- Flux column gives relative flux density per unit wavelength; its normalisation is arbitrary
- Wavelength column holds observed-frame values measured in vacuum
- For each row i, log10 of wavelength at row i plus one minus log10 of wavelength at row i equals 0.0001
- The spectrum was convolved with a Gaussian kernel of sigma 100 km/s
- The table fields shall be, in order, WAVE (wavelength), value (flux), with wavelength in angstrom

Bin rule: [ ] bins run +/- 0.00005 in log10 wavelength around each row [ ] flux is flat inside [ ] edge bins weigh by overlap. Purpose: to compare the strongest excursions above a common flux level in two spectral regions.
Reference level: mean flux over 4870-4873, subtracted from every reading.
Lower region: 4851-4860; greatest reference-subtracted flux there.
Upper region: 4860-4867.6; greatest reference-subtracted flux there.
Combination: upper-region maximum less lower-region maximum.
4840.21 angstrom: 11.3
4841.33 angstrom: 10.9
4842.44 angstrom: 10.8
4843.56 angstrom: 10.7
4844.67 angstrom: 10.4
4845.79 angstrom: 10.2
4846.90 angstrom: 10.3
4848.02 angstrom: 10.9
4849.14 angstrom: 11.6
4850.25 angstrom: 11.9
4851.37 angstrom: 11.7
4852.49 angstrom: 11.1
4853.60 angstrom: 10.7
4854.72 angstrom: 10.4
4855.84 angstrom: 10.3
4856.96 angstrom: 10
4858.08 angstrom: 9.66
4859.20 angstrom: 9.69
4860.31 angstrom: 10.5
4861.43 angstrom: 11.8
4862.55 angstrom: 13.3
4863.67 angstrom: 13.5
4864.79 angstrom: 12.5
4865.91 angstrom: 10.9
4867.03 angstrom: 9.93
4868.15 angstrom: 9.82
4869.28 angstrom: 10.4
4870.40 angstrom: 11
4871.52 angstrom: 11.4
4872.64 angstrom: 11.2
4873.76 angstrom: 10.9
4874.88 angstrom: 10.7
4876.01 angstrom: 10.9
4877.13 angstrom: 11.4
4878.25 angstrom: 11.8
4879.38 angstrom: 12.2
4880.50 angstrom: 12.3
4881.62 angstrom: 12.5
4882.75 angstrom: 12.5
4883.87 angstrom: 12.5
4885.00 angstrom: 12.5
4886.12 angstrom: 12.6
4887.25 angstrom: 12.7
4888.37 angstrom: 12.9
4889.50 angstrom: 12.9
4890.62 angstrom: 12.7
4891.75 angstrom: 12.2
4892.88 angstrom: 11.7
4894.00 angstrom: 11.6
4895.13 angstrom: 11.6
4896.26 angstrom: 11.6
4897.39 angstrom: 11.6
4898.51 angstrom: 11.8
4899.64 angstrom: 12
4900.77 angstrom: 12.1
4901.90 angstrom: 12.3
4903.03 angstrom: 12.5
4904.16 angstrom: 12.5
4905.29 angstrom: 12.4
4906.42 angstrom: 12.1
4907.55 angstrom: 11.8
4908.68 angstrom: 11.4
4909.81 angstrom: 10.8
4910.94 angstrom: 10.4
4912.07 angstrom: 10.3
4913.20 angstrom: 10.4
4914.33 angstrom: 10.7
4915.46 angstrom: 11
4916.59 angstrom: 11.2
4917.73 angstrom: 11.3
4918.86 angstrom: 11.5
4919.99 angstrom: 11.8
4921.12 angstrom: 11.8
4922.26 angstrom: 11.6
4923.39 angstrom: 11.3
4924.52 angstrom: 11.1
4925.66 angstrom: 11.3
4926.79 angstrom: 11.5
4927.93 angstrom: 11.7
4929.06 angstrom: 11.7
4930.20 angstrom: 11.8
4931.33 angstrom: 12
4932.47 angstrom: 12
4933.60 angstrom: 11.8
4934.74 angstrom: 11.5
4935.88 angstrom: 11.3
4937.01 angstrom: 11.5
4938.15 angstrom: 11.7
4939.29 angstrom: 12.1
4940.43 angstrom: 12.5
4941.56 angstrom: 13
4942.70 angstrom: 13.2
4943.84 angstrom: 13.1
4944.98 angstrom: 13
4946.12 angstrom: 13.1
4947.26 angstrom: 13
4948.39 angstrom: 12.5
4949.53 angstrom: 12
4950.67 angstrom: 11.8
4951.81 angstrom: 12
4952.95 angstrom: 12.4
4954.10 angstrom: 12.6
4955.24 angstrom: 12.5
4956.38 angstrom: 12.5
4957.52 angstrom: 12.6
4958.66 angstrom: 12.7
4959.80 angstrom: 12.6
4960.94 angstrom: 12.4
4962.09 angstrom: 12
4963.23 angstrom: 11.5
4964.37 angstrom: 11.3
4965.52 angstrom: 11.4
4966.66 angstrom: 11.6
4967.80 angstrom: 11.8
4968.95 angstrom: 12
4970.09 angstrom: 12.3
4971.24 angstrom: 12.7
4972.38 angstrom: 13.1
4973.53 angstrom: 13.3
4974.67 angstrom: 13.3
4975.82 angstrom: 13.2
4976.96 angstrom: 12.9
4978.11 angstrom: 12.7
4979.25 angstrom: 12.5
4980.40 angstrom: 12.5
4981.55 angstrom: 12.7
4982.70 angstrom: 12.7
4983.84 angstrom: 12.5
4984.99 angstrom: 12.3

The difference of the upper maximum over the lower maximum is 1.8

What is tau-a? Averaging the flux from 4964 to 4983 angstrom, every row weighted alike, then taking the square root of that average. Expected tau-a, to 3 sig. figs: 3.53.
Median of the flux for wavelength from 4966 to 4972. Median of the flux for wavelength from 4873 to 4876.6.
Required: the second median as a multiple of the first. 0.91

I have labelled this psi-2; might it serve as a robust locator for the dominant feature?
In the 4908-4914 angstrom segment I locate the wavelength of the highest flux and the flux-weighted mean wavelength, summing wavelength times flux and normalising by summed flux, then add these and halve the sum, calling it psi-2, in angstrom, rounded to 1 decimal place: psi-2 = 4909.8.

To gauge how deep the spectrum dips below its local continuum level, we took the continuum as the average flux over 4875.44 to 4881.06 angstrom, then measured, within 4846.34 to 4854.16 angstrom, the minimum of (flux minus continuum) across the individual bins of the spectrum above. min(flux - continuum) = -1.4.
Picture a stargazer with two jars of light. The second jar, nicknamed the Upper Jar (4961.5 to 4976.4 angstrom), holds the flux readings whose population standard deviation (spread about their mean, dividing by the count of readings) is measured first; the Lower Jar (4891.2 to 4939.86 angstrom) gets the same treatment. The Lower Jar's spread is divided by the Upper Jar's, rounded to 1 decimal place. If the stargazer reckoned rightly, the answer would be 0.7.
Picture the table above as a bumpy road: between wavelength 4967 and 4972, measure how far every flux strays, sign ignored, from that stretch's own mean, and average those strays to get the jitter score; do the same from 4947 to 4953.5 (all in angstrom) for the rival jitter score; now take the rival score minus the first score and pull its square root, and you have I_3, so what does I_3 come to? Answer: 0.22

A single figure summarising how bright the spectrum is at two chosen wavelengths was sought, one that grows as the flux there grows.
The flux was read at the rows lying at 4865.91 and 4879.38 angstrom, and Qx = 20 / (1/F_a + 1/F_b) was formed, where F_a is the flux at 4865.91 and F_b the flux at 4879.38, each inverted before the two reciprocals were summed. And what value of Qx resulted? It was 115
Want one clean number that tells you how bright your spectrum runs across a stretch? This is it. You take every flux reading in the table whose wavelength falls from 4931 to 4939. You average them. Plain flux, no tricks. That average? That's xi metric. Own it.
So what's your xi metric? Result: 11.7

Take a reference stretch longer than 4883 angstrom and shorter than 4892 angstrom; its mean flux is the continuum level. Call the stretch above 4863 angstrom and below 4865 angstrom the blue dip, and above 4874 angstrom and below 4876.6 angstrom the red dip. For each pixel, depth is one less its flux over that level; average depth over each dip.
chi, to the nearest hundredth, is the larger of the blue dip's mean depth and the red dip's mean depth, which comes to 0.14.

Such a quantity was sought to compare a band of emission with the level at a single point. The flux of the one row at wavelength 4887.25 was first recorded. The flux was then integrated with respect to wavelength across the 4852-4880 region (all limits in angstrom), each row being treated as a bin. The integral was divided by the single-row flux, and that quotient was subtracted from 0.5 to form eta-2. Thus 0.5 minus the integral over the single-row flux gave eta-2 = -23.9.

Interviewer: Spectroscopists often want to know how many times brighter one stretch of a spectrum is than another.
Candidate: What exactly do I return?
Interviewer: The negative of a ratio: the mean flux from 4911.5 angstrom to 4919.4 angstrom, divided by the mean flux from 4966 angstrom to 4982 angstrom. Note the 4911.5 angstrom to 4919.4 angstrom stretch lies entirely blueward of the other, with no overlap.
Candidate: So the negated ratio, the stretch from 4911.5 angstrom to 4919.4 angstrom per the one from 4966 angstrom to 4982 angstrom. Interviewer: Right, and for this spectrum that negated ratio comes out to -0.87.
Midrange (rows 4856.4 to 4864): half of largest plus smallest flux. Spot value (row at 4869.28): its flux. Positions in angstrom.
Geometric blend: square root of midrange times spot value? 11.0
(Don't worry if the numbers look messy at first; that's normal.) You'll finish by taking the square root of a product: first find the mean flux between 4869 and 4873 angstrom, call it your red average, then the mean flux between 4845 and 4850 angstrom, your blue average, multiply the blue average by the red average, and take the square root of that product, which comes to 10.9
